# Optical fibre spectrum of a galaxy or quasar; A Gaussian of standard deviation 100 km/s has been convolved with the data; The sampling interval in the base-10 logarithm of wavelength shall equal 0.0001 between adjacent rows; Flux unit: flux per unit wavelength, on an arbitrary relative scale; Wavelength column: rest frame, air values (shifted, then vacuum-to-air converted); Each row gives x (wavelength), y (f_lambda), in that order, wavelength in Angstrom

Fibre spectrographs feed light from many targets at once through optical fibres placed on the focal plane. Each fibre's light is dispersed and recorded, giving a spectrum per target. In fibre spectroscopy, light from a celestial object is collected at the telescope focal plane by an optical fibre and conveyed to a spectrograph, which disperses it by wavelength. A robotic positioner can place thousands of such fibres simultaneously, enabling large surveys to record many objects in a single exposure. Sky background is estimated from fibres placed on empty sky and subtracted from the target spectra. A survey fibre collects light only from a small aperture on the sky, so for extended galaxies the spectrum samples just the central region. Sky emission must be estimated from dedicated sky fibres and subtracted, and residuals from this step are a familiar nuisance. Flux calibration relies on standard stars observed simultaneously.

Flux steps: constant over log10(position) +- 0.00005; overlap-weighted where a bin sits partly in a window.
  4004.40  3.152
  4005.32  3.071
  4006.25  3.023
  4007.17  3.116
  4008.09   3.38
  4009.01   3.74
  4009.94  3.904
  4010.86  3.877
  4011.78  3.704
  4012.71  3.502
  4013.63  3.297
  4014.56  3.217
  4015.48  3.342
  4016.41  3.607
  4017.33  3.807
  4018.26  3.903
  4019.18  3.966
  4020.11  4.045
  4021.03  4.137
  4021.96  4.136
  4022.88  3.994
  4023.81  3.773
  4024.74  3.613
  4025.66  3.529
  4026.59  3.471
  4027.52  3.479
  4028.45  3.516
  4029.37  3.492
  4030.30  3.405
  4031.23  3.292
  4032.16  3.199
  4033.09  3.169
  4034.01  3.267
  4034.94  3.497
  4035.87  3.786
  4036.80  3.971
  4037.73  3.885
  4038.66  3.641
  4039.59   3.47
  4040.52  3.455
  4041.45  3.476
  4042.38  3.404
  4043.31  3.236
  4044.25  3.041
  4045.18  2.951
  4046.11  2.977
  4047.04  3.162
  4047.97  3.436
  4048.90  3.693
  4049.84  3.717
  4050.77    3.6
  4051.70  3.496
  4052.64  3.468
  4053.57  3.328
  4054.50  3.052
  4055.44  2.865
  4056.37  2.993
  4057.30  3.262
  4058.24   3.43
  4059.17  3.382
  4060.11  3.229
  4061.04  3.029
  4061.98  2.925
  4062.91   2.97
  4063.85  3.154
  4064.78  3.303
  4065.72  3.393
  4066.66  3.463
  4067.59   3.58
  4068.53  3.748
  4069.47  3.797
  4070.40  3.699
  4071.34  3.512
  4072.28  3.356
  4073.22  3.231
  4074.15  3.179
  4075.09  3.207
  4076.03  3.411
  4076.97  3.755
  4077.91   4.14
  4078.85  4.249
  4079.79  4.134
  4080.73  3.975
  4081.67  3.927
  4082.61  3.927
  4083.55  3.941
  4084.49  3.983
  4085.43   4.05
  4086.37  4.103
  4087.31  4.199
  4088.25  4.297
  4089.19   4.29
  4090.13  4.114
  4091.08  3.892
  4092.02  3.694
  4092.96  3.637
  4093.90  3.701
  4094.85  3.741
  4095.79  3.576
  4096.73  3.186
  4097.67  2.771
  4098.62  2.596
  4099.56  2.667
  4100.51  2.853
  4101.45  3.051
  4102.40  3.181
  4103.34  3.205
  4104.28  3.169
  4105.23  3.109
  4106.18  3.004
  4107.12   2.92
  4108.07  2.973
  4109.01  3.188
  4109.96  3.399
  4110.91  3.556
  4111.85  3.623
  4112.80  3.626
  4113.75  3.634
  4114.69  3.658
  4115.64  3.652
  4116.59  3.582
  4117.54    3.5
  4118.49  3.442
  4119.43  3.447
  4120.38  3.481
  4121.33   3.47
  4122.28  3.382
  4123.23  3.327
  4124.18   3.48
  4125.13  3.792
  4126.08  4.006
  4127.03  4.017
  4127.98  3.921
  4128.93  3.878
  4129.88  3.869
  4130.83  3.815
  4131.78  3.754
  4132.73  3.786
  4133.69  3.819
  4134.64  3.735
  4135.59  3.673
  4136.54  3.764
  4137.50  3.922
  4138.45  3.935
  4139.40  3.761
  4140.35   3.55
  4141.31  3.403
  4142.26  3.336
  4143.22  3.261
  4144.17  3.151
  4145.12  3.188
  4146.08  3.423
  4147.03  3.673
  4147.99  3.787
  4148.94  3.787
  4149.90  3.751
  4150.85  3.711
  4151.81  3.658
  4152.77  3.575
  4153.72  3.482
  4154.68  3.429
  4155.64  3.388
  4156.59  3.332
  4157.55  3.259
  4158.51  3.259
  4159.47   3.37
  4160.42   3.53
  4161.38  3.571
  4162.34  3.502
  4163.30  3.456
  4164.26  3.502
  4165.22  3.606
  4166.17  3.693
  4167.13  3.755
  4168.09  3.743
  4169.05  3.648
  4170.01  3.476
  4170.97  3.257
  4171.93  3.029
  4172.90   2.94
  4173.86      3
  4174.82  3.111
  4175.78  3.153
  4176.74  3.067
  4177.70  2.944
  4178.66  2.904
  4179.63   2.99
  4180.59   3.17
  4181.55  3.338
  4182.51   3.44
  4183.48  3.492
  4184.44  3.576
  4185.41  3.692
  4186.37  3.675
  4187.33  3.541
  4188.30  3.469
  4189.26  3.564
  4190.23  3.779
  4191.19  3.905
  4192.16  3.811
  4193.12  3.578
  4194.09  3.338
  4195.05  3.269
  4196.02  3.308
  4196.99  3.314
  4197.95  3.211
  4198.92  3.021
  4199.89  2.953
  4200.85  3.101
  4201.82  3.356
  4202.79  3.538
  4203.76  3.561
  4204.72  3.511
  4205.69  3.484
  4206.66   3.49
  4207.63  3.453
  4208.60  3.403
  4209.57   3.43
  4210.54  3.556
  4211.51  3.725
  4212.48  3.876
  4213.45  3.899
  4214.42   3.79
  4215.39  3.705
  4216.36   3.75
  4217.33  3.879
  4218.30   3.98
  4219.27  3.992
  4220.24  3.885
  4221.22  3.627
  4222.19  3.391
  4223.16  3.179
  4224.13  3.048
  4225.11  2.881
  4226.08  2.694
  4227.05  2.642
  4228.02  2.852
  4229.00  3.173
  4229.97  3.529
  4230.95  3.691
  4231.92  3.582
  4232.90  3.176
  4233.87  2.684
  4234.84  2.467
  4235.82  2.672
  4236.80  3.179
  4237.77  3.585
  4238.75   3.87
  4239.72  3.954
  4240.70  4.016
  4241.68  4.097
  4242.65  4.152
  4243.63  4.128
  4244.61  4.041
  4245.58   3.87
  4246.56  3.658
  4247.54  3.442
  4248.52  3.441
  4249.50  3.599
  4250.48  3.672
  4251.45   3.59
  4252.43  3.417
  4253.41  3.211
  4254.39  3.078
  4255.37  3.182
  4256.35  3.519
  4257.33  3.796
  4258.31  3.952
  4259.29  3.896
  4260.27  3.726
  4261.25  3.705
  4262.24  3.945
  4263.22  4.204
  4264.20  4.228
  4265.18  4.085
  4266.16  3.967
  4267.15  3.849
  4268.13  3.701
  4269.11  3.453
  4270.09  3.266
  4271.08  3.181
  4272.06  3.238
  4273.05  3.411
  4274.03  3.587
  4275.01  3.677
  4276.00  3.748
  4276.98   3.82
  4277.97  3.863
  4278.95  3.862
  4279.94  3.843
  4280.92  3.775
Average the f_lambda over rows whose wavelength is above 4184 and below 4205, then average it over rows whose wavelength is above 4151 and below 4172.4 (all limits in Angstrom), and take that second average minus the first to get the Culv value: 0.02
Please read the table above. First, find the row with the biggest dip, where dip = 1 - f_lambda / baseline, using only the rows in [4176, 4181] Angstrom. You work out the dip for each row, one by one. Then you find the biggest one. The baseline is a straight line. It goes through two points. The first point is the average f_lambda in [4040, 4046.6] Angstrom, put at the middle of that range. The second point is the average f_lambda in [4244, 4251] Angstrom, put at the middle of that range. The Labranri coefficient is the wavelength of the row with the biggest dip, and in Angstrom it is 4178.66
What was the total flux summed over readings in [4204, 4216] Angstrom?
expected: 43.3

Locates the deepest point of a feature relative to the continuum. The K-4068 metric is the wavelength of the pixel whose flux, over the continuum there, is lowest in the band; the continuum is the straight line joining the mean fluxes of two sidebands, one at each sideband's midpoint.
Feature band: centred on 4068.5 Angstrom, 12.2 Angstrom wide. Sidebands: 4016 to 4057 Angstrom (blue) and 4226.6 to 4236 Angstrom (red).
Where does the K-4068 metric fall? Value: 4062.91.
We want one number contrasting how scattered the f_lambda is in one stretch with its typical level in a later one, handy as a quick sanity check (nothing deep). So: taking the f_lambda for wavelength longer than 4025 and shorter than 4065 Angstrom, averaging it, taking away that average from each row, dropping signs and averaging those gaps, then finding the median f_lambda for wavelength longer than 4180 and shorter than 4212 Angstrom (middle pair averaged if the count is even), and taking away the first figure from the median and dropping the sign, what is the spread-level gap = 3.27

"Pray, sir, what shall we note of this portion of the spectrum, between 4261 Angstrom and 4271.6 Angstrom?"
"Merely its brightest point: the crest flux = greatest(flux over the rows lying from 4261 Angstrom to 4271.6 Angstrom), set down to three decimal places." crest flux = 4.228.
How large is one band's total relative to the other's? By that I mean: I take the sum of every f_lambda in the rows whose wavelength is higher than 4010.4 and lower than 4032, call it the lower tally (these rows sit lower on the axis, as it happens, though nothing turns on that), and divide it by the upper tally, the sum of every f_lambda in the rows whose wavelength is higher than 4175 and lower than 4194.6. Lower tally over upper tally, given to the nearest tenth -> 1.2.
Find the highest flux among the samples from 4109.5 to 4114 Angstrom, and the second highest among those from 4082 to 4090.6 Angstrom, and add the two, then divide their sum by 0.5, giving 15.8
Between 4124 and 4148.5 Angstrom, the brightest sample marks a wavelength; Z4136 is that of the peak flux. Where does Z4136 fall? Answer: 4127.03 Angstrom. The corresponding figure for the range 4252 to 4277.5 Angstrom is 4264.20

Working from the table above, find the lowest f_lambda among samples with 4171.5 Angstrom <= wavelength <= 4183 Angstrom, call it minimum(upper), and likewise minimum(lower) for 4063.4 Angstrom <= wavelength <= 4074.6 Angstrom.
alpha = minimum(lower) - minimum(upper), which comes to 0.25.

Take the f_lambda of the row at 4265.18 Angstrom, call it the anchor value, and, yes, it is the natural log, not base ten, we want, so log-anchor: 1.41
